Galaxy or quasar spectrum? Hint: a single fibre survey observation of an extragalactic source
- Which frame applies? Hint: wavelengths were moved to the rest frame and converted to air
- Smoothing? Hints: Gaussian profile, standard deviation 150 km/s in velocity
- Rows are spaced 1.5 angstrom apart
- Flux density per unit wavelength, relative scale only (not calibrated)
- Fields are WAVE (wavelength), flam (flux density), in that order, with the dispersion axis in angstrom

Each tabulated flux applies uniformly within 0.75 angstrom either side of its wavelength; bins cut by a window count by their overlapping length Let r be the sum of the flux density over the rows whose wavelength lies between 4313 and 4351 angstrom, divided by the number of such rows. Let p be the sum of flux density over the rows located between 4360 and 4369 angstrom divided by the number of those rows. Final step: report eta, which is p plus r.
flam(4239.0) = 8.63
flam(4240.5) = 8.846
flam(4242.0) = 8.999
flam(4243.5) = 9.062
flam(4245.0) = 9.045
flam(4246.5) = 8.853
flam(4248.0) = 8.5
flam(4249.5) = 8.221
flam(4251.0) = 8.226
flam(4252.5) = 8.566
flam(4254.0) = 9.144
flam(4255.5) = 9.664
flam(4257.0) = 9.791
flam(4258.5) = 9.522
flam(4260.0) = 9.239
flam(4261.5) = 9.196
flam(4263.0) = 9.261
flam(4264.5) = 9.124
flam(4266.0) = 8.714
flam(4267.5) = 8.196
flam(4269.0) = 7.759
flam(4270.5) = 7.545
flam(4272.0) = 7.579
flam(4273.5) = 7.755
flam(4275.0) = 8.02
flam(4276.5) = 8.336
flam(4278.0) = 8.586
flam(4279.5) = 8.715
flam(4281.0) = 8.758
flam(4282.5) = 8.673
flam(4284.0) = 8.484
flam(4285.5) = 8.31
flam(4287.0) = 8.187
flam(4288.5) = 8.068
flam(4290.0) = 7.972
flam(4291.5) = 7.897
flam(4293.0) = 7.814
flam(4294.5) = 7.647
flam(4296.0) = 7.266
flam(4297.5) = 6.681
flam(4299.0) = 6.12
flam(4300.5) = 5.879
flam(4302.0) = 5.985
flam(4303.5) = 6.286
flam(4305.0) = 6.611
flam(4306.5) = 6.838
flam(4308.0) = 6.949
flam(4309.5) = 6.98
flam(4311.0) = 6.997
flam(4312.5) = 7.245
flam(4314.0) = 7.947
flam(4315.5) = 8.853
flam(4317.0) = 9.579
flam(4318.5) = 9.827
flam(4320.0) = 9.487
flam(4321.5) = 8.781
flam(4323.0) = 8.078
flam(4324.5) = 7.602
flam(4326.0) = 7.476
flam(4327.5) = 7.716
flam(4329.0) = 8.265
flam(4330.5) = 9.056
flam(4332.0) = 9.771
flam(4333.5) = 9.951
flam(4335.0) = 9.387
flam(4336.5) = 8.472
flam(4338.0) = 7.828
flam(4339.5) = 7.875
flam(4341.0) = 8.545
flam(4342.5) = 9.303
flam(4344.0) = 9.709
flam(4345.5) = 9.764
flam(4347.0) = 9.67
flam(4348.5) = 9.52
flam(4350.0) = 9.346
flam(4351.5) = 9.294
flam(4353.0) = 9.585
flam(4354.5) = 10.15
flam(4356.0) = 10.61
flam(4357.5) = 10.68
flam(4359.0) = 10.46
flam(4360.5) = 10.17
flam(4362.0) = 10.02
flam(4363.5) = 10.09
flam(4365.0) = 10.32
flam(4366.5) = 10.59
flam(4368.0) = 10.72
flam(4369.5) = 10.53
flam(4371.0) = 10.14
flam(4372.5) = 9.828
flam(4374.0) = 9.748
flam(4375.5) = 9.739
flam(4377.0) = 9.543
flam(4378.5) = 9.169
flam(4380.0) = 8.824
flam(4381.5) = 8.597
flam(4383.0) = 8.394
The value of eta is 19.2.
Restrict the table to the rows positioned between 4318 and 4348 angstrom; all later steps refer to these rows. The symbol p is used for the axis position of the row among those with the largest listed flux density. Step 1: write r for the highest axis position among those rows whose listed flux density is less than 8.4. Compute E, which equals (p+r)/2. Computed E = 4336.5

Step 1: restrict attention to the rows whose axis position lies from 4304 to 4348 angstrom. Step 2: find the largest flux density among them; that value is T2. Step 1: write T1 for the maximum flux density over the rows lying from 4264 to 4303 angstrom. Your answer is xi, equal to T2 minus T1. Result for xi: 0.8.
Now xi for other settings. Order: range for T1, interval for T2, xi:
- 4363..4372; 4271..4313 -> -2.0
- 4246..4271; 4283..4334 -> 0.2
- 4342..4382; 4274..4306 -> -2.0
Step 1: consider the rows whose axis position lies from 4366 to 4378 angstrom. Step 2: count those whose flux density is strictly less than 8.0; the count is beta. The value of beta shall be 0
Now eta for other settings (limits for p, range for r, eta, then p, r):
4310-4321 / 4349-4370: 18.7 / 8.6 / 10.2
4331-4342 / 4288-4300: 16.3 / 8.8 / 7.4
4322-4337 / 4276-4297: 16.8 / 8.6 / 8.2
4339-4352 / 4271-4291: 17.5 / 9.2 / 8.3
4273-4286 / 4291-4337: 16.3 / 8.4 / 7.9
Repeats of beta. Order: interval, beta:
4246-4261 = 0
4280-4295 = 4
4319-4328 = 3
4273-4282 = 1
